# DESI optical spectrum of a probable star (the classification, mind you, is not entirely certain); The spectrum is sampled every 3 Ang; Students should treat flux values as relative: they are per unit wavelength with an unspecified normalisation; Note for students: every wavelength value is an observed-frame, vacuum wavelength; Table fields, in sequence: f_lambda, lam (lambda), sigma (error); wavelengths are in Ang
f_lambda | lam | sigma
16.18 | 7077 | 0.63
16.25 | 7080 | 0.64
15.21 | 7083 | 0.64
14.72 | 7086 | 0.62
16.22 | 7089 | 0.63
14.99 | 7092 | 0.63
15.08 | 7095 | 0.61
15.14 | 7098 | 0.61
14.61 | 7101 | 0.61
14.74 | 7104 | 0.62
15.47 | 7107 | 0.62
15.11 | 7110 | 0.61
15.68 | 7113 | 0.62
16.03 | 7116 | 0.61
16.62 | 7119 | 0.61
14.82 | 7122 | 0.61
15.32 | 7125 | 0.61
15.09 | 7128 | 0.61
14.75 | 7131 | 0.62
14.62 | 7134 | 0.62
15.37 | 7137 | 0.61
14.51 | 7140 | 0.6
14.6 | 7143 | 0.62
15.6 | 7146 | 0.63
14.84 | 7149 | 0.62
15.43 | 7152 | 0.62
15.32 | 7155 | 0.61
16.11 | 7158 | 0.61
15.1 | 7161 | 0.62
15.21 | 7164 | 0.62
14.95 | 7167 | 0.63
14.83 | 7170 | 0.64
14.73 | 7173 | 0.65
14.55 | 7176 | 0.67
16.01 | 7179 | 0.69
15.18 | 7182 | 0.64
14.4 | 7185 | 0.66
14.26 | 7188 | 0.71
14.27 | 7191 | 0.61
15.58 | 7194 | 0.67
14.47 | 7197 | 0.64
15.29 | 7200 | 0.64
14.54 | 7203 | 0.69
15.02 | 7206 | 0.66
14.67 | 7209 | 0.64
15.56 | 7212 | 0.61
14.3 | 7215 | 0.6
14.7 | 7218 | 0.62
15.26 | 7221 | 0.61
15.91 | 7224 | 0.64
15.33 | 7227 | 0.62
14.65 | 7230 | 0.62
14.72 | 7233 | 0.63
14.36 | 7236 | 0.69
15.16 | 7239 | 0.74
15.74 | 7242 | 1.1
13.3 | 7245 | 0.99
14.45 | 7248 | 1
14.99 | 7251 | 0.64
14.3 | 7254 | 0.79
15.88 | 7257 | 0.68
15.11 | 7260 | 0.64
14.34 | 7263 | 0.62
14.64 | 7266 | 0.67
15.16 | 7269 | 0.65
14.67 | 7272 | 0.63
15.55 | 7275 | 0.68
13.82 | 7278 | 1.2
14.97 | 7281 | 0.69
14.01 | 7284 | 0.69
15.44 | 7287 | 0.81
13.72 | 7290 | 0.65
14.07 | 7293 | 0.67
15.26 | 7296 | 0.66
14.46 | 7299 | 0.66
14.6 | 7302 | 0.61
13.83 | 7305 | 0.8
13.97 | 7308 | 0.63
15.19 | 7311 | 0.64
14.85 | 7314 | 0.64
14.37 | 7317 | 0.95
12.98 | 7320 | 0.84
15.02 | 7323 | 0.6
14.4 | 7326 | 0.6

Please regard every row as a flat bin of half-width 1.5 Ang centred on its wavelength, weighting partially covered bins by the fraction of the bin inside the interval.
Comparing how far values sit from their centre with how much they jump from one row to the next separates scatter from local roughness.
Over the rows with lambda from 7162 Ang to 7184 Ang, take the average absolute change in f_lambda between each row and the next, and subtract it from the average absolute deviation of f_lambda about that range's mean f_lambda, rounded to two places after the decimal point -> -0.15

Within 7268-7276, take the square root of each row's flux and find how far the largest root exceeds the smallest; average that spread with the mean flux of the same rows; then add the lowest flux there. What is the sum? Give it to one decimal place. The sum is 22.3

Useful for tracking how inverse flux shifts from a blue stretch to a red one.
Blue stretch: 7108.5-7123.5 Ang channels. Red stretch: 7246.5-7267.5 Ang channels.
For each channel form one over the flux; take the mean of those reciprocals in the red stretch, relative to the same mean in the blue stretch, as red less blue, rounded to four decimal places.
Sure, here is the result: 0.0036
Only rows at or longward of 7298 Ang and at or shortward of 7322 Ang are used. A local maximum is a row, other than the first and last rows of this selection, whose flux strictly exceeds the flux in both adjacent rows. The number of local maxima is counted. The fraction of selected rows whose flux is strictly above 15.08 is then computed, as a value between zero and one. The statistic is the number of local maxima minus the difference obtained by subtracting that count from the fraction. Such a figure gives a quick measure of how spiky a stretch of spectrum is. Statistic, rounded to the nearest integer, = 4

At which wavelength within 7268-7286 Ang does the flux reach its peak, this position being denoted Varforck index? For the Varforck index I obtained 7275 Ang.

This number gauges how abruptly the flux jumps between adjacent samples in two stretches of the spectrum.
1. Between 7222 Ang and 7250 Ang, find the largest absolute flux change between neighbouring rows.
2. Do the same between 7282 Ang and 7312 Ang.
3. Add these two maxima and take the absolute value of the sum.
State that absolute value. 4.2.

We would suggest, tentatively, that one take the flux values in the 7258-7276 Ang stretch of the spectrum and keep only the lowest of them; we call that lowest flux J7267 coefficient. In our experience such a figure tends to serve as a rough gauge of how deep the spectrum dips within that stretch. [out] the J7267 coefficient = 14.34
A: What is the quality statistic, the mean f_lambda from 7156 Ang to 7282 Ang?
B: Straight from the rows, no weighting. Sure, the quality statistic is 14.9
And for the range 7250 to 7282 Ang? 14.9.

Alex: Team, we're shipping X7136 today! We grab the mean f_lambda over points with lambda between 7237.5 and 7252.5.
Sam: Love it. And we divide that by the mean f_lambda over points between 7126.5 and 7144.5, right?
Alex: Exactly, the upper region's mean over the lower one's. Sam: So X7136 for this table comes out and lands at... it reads 0.99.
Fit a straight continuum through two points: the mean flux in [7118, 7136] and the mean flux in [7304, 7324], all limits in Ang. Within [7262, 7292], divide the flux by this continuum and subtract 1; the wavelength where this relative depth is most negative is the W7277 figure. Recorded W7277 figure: 7290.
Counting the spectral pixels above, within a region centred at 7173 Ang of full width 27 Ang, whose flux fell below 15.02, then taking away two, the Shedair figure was 3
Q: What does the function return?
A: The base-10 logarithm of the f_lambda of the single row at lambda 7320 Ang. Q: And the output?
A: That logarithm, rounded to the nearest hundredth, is 1.11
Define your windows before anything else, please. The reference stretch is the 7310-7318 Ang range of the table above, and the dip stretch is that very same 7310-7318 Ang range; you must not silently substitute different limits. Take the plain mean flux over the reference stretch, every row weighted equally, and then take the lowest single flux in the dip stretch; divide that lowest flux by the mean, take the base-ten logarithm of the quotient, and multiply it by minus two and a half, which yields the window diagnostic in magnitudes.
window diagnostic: 0.032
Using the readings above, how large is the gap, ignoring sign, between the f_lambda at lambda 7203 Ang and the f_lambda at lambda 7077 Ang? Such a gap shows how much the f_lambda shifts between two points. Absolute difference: 1.6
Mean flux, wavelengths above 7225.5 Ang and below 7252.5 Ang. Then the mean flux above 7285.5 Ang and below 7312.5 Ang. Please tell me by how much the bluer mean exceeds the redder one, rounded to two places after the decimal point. 0.24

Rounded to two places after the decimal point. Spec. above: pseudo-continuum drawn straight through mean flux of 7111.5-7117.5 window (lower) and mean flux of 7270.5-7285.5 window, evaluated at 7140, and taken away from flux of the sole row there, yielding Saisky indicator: -1.15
